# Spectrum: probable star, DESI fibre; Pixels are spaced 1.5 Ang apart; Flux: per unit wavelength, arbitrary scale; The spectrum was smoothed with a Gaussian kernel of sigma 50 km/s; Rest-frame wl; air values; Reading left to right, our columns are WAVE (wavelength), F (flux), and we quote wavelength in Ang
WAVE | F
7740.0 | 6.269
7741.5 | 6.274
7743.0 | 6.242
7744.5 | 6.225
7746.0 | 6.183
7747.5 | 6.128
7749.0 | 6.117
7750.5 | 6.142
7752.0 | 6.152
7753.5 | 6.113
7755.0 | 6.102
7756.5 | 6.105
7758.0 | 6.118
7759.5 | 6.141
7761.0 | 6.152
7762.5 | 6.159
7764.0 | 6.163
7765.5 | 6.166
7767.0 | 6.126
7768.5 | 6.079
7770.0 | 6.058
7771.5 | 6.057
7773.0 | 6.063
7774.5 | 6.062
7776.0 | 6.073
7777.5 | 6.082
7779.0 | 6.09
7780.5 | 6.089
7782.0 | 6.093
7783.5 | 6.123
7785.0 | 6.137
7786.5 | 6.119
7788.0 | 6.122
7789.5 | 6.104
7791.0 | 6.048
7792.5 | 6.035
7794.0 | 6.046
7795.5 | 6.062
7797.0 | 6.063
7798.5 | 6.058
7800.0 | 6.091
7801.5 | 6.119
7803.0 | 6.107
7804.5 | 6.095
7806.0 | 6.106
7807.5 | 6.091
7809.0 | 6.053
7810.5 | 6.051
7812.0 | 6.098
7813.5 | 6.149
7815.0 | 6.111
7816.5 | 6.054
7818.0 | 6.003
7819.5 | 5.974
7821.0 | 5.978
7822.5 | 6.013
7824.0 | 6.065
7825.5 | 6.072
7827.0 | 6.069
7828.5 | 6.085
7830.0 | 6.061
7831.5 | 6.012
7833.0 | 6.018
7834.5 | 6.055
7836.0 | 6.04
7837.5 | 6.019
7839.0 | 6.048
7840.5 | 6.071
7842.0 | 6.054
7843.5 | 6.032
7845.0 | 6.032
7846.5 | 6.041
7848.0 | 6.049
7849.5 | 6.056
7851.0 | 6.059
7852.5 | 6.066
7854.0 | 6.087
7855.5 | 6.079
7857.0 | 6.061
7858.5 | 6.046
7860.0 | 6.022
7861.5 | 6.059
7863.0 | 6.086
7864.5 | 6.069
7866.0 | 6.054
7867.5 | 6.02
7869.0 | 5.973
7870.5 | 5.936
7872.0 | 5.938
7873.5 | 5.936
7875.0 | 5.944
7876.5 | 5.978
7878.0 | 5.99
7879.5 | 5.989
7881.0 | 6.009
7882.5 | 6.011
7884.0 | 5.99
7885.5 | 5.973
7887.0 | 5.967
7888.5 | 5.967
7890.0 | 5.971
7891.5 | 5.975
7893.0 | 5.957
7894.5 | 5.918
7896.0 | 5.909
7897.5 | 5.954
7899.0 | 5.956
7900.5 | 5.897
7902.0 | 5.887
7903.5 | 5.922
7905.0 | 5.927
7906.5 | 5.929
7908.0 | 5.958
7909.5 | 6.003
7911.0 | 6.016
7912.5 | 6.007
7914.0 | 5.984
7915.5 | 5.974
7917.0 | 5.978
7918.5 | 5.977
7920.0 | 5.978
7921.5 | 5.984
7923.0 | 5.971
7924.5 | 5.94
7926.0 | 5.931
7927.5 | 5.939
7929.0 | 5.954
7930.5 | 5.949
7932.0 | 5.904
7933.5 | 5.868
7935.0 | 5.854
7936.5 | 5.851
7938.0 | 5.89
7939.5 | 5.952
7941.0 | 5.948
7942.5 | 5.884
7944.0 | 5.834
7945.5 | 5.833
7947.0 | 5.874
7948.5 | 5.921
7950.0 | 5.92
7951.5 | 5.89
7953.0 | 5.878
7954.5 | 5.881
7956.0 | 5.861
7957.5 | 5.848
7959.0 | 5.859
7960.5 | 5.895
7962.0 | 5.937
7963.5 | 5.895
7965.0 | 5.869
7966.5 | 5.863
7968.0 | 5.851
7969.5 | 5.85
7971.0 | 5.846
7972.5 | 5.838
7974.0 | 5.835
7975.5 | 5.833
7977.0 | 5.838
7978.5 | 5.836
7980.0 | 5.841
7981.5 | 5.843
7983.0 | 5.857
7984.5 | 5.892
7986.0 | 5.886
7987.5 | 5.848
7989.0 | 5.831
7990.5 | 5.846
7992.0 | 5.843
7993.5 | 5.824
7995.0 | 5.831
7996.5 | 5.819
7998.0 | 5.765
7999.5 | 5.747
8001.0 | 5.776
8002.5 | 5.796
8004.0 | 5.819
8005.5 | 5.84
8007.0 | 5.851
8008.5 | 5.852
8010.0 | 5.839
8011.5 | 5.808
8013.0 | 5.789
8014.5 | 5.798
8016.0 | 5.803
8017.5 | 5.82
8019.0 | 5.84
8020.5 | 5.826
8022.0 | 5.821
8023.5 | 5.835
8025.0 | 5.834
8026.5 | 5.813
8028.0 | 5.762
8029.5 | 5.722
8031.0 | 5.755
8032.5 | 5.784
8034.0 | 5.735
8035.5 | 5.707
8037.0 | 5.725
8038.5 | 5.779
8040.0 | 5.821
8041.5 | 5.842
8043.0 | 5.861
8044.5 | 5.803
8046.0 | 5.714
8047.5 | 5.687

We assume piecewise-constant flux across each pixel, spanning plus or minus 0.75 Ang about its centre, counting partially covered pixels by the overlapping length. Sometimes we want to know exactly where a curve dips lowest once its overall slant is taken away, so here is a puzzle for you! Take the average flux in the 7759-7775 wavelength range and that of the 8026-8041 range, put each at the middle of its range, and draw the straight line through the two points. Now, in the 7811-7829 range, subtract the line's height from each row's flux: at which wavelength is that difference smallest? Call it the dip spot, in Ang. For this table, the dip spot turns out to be 7819.5 Ang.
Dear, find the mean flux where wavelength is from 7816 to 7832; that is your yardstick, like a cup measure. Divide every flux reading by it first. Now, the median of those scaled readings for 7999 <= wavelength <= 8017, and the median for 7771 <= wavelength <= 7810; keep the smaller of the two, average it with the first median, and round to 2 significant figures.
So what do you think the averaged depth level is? 0.96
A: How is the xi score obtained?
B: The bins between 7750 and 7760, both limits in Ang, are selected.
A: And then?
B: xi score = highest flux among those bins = 6.152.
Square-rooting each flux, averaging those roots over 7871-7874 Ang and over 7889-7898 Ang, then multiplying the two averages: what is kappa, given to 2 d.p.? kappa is 5.94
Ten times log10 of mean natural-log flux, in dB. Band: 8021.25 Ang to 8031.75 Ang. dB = 2.45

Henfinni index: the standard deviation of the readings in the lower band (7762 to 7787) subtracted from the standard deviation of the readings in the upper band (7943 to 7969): -0.008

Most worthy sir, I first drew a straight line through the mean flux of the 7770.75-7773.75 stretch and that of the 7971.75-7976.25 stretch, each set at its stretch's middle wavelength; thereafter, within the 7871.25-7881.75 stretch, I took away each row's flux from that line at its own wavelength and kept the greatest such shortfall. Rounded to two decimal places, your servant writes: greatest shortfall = 0.01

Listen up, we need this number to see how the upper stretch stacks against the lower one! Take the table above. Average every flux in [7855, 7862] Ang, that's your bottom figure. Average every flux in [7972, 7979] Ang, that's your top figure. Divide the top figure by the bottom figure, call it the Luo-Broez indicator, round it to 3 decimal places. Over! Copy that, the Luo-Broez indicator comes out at 0.964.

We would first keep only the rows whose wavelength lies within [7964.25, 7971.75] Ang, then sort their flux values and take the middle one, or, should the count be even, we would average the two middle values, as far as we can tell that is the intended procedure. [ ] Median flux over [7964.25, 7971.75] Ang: 5.85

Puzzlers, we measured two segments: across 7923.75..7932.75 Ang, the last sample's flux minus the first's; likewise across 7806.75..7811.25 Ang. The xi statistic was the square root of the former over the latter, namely 0.9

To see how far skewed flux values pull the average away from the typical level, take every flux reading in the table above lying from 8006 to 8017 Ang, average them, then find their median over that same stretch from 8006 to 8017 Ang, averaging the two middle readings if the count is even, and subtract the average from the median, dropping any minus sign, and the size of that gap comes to 0.012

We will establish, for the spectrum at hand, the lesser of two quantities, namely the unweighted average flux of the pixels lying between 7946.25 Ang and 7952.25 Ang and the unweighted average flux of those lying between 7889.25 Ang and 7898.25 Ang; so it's 5.90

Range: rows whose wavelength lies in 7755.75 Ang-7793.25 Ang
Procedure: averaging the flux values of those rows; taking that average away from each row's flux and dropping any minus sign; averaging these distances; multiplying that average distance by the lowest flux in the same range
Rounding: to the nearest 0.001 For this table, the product 0.194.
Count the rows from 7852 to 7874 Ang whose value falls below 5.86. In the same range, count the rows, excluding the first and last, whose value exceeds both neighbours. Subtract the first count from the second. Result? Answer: 3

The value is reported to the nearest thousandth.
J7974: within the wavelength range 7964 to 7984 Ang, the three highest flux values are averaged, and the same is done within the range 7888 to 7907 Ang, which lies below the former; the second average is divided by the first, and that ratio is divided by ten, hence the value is 0.102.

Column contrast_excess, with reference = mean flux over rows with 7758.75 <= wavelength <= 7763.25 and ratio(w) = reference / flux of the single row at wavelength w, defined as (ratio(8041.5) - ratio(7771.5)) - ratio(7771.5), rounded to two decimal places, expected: -0.98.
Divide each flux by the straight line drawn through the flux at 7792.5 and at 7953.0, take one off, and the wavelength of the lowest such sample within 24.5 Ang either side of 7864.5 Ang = 7870.5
